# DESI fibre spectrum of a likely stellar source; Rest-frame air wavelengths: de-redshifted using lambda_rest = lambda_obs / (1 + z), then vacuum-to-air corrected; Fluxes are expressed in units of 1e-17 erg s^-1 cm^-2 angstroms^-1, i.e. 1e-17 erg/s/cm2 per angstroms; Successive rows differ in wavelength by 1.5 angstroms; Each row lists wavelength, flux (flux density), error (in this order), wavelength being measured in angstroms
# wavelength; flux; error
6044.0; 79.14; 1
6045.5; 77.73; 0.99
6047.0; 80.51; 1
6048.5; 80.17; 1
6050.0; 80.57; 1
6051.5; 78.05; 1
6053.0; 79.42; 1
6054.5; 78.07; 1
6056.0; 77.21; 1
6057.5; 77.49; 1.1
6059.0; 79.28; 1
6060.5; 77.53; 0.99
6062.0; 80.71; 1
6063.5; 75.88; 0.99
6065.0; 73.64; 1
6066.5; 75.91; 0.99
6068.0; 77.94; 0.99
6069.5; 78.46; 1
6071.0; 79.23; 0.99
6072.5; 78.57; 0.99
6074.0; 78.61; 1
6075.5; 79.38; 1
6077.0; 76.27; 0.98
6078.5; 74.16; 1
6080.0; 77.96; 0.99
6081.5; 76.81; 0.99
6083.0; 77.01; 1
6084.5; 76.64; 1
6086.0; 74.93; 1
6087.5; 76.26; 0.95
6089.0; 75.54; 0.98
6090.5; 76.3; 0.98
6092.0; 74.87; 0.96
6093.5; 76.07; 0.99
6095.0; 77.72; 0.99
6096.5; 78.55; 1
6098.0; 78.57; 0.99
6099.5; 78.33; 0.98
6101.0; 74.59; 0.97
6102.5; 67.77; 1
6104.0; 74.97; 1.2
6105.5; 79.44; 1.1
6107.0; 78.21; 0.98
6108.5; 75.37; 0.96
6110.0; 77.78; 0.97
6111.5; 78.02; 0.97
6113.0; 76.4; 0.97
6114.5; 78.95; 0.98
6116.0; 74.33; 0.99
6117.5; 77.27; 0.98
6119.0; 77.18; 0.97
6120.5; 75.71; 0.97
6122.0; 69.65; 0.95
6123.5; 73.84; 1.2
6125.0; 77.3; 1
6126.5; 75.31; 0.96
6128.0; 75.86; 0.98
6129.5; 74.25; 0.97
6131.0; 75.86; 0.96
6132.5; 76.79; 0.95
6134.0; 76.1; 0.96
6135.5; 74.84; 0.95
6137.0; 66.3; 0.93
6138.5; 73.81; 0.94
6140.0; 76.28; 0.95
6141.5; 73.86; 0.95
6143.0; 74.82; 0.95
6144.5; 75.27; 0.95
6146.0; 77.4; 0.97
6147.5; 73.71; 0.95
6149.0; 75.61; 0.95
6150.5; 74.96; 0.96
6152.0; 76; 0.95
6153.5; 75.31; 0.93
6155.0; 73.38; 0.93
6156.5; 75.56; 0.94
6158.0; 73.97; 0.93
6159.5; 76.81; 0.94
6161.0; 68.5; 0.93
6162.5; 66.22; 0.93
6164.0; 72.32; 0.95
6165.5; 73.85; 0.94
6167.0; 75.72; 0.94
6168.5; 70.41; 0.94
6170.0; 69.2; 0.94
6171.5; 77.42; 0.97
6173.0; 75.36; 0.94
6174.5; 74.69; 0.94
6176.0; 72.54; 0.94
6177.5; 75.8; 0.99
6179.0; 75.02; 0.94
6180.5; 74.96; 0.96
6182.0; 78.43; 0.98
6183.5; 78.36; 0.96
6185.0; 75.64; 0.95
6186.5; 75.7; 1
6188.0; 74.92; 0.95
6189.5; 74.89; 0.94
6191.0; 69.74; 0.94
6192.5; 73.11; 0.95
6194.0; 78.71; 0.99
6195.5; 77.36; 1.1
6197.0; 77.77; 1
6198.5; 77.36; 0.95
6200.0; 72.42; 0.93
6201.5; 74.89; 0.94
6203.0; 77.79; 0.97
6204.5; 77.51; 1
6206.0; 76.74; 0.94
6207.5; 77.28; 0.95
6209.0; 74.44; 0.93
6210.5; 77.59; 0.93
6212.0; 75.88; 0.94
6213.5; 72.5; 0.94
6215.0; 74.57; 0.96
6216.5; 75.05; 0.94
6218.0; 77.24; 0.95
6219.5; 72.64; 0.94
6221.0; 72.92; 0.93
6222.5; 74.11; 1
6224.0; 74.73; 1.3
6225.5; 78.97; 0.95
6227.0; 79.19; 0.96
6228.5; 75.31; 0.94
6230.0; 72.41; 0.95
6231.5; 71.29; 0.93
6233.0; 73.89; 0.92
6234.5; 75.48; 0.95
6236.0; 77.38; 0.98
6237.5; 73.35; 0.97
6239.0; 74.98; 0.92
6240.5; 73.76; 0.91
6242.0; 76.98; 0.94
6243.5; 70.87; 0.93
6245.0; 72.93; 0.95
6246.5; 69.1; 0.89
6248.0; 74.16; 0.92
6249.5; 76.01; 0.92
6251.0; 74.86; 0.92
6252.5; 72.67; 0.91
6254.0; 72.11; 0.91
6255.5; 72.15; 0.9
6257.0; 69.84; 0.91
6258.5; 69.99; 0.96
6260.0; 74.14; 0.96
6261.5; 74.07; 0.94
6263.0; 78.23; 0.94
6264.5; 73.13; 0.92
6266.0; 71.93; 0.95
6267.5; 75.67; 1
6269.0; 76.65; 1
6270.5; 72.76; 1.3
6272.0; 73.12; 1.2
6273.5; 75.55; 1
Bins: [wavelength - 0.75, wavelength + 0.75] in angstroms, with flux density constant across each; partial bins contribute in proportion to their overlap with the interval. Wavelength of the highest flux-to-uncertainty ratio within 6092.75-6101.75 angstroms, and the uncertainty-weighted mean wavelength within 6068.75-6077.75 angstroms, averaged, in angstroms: 6086.4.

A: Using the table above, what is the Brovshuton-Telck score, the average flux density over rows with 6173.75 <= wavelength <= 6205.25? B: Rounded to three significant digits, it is 75.6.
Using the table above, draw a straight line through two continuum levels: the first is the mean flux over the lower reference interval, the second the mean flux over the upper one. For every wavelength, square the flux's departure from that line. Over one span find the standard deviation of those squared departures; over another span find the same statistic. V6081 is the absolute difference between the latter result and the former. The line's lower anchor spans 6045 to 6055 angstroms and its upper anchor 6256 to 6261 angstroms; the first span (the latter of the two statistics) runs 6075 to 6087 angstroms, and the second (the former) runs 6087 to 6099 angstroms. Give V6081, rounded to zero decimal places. 3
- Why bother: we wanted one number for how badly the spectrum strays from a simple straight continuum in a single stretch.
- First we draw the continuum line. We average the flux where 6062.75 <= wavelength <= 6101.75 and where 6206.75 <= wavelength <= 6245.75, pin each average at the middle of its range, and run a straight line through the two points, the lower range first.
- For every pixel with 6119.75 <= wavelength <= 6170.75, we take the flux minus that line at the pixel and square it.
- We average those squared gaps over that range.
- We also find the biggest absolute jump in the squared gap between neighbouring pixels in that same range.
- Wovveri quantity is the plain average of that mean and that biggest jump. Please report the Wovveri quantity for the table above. 53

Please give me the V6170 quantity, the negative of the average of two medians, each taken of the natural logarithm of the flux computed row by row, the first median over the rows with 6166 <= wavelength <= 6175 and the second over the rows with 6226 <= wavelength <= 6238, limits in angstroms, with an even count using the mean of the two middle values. -4.31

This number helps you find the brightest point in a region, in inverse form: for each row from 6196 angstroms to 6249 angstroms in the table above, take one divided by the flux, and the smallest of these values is 0.0126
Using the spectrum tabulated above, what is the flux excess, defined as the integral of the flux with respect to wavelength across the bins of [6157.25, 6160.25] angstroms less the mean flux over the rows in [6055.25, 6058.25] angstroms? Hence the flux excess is 149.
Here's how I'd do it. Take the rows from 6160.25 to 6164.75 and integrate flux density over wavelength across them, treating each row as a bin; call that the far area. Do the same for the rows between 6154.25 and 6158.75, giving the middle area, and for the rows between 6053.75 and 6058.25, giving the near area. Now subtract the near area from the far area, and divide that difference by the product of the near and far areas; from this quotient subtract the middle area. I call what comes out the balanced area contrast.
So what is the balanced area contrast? -334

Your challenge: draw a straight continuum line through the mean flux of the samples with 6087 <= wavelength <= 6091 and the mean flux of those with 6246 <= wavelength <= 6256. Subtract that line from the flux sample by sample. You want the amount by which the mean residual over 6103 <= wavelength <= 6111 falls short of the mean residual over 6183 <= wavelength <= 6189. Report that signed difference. 0.5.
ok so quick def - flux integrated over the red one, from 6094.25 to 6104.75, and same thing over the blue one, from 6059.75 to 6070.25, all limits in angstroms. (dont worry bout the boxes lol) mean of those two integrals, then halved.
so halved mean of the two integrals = 401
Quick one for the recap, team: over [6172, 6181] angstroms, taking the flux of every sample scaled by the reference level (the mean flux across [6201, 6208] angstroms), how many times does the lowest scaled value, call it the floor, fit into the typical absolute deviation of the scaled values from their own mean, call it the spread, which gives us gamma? 0.0102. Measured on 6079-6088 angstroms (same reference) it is 0.0090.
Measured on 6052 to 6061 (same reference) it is 0.0102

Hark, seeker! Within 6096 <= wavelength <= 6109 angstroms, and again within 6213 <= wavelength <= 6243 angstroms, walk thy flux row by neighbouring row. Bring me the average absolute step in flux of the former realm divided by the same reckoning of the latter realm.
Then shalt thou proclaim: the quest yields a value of 1.6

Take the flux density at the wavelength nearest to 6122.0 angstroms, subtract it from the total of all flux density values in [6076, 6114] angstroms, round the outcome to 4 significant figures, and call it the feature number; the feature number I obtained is 1839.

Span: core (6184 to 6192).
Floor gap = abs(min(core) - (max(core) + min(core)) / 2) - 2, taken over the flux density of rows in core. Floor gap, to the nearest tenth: 1.0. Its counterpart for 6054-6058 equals -1.6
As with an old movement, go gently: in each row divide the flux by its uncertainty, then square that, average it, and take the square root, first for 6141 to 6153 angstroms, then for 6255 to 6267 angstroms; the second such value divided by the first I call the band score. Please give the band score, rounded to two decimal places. 0.99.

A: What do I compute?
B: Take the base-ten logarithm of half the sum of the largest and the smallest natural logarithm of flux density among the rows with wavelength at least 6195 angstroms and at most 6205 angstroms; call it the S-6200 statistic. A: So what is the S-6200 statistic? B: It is 0.635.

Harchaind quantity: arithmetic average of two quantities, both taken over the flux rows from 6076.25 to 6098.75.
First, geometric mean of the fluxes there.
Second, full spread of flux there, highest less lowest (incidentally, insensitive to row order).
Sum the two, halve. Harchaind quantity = 40.5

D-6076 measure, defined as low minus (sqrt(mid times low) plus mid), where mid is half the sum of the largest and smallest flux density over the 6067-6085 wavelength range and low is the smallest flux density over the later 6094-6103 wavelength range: -81.1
